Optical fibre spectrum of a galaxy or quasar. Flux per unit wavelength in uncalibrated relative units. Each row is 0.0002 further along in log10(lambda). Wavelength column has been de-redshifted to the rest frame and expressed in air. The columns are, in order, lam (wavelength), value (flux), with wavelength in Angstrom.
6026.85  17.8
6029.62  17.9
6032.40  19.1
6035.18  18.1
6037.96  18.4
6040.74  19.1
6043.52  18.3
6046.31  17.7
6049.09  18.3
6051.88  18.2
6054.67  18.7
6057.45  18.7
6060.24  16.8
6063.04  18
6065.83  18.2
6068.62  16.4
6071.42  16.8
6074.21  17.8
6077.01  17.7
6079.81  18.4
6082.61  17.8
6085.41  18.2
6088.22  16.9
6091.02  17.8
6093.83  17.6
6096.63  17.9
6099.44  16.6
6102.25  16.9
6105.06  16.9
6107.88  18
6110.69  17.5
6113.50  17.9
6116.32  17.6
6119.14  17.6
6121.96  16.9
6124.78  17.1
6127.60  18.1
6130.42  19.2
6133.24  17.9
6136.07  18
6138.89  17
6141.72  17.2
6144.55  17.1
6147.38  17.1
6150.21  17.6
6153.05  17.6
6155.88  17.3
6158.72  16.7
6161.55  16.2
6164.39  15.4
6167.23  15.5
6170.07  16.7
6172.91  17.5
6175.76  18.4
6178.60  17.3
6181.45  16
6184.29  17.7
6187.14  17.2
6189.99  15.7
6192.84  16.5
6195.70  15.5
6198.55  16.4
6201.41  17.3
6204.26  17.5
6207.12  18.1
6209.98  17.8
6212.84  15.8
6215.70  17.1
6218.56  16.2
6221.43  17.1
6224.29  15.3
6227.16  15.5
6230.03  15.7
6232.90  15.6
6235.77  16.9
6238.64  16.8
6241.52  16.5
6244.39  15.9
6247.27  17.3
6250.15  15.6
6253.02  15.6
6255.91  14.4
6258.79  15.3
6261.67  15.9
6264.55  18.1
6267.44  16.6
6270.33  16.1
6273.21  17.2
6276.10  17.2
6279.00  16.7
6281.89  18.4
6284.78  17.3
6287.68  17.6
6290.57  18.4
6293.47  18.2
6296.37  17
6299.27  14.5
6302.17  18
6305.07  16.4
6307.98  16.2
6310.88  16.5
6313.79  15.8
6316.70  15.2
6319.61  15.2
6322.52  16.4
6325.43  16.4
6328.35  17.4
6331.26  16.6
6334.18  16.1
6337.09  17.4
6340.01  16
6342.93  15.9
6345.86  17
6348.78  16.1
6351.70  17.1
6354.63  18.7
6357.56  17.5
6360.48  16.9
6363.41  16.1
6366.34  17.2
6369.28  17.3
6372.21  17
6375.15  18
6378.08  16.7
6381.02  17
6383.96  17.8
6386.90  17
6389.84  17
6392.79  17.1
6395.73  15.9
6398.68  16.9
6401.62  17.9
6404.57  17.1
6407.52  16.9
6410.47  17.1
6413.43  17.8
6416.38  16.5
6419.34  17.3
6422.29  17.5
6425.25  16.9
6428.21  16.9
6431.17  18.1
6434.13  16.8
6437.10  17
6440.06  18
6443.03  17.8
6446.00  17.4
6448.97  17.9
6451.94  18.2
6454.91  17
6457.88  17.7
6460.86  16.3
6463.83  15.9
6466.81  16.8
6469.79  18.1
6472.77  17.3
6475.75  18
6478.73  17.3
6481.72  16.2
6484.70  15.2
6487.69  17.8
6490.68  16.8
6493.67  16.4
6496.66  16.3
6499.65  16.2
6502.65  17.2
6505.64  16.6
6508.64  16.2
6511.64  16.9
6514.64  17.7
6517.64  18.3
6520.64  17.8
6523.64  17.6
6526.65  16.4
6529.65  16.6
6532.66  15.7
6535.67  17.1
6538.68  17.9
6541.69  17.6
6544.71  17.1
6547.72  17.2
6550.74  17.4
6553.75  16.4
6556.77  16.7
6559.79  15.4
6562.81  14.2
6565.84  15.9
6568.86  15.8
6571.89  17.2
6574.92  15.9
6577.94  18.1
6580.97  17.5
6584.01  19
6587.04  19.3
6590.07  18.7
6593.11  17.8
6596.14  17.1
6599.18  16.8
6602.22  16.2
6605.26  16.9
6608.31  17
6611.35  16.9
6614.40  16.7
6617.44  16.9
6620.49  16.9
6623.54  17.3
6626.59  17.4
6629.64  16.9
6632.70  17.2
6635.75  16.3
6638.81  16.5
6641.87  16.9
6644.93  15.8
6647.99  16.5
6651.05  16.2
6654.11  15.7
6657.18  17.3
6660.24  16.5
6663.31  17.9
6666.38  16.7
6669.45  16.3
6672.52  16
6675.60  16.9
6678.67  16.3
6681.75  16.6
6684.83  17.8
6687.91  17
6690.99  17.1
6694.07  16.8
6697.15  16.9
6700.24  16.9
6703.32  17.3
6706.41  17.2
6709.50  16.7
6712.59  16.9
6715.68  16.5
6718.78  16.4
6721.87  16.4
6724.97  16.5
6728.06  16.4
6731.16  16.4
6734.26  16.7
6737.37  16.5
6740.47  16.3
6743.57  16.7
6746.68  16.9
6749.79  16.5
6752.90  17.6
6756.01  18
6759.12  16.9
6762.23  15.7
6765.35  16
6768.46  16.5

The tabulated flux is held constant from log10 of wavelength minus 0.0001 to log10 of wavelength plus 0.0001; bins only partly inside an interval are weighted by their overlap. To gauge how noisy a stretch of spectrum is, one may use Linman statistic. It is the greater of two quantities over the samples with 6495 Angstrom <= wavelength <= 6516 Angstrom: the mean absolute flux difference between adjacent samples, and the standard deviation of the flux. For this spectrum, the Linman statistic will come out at 0.60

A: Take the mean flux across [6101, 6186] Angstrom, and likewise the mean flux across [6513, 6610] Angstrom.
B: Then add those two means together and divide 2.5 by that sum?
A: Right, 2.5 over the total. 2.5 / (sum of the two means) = 0.0728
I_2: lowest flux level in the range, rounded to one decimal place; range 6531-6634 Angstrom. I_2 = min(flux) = 14.2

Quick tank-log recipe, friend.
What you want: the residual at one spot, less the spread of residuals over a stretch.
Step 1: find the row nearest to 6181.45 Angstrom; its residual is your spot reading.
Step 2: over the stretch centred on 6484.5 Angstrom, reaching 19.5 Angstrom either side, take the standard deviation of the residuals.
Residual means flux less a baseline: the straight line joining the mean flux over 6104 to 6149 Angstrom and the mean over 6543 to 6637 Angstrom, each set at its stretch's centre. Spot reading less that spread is -2.3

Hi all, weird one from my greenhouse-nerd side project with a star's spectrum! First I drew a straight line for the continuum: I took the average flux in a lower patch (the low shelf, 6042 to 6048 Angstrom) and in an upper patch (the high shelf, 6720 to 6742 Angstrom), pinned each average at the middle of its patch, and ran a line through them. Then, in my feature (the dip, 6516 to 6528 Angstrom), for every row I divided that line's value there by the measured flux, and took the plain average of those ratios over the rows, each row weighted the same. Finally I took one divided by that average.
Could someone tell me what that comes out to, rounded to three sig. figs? 1.03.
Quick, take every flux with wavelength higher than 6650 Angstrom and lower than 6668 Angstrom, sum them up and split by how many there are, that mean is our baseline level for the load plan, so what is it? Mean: 16.7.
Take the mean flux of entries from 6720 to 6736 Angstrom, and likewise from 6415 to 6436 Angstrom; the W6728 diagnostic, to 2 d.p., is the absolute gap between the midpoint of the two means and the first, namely 0.33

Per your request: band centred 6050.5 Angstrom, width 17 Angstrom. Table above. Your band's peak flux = 18.7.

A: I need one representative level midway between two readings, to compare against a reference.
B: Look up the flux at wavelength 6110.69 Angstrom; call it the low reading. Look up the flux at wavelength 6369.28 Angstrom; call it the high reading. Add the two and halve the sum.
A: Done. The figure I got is 17.4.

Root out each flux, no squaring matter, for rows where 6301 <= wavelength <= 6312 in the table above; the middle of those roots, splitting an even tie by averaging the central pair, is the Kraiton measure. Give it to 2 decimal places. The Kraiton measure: 4.06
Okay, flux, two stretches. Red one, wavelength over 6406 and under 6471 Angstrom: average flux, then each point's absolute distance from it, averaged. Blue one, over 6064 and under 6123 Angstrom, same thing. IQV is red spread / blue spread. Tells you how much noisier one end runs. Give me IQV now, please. 1.1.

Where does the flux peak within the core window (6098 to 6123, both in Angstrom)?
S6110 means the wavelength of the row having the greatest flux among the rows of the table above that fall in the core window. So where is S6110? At 6107.88 Angstrom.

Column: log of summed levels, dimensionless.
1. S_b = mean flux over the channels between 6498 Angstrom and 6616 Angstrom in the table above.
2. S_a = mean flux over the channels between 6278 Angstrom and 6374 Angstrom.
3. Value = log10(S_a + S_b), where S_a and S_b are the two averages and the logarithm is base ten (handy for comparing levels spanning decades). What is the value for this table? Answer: 1.53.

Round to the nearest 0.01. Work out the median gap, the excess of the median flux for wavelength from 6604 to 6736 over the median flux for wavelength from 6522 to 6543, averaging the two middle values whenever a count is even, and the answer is -0.30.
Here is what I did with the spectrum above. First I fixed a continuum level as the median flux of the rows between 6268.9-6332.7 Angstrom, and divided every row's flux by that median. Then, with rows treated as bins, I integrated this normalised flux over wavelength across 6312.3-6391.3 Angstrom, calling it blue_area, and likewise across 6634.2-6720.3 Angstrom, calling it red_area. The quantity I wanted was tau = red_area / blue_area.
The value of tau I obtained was 1.1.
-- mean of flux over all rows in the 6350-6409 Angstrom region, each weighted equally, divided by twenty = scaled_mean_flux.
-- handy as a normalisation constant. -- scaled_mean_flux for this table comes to 0.858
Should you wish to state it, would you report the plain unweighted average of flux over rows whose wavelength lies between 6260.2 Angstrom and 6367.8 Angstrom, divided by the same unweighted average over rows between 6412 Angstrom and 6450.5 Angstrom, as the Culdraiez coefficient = 0.97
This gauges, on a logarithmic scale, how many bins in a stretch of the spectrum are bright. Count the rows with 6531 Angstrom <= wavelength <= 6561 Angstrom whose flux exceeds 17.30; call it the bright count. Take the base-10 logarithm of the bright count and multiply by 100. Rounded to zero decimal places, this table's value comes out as 48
